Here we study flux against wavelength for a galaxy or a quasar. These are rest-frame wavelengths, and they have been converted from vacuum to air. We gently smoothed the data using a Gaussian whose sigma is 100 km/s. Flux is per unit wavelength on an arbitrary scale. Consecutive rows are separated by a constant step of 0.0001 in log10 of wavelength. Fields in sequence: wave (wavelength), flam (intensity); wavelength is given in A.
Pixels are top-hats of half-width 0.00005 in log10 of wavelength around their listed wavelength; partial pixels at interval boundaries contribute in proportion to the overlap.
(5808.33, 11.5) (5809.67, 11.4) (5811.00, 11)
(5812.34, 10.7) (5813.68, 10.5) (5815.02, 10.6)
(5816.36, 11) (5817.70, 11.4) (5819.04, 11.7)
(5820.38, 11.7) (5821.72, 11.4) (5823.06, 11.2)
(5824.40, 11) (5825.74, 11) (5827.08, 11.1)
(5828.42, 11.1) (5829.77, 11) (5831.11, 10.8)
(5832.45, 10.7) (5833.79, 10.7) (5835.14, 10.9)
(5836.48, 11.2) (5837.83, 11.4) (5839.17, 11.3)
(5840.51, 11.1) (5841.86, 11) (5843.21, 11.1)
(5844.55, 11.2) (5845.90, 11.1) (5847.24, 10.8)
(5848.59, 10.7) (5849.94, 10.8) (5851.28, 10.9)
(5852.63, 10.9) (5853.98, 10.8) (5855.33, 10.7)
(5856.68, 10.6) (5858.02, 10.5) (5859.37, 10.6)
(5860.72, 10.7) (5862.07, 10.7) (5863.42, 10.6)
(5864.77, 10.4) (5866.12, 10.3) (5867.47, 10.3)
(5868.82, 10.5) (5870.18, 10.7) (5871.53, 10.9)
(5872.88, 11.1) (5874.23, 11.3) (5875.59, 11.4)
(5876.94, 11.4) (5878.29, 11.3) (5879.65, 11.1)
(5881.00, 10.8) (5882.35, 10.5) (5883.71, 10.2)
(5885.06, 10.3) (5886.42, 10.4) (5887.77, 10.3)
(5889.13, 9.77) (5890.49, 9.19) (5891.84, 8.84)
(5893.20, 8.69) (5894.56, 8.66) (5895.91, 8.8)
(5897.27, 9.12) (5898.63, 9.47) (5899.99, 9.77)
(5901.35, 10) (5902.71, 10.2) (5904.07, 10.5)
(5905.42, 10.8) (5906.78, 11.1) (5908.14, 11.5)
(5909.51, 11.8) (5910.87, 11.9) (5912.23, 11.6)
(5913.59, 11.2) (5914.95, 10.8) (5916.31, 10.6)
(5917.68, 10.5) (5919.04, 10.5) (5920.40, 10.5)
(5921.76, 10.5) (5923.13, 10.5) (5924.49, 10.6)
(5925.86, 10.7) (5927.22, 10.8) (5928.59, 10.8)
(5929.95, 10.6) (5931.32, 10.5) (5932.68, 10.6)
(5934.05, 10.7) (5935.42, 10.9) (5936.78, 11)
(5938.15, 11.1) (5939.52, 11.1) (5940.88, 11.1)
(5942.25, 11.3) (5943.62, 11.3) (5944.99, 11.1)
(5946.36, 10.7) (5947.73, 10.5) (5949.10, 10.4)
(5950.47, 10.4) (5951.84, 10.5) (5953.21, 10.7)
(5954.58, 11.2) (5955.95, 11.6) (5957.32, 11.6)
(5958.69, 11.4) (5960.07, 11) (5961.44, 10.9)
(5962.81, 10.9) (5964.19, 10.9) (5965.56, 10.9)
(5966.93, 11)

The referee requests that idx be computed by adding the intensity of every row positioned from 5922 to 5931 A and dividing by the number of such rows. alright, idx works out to 10.7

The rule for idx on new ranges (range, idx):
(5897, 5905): 9.8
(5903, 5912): 11.3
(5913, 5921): 10.7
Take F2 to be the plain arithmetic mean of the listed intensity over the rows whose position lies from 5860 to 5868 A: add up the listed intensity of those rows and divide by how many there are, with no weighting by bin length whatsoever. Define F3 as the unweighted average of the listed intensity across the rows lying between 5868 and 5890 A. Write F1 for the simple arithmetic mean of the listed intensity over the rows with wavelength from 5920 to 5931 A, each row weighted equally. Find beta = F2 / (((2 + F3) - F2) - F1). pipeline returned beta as -1.25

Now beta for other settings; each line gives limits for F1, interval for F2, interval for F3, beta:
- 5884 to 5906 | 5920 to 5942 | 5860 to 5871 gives -1.36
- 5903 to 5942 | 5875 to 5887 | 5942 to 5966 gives -1.24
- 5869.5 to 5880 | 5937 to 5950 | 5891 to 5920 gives -1.12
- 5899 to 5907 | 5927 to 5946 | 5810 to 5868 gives -1.30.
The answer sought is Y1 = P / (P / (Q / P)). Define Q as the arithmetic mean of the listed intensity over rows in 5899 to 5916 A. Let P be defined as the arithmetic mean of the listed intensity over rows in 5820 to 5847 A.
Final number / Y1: 0.98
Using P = 11.1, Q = 10.9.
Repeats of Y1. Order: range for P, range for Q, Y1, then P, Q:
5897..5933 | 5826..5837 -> 1.03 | 10.6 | 10.9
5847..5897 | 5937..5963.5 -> 1.05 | 10.4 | 11.0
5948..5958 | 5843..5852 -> 1.00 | 10.9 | 10.9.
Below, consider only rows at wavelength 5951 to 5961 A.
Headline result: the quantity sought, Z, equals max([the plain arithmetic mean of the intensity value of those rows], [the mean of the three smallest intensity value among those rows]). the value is 11.1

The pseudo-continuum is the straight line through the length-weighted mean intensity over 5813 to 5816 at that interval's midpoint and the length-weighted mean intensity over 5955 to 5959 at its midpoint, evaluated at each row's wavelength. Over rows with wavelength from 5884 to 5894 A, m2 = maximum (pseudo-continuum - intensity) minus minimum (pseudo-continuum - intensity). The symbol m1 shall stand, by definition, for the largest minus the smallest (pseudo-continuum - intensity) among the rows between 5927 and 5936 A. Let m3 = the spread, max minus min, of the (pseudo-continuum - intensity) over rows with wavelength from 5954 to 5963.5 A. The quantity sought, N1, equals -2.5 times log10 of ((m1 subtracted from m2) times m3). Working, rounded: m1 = 0.37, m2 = 1.76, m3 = 0.75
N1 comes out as 0.0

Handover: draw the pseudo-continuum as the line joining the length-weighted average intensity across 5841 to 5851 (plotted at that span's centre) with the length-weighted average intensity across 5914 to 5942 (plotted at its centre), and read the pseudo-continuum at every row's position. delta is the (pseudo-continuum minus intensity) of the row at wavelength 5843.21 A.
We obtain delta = -0.14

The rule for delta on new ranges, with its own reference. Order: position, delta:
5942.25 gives -0.60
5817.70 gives -0.37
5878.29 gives -0.43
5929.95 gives 0.13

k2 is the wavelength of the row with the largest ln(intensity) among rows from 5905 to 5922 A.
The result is 5910.87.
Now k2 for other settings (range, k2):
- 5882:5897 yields 5882.35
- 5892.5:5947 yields 5910.87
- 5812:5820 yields 5819.04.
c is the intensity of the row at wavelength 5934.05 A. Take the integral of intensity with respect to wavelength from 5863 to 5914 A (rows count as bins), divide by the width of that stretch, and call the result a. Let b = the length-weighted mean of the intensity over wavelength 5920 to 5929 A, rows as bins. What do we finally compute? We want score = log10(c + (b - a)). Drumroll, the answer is 1.04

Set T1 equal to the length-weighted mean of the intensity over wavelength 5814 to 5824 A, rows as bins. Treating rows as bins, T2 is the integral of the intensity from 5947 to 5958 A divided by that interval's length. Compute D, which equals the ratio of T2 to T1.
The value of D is 0.97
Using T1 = 11.2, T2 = 10.9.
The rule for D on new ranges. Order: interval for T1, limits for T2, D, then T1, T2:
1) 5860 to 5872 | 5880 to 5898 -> 0.92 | 10.6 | 9.7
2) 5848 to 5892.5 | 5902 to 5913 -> 1.06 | 10.6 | 11.2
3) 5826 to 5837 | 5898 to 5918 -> 0.99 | 10.9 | 10.8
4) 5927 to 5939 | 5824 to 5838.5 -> 1.02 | 10.8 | 11.0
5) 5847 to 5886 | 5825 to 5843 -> 1.03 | 10.7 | 11.0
